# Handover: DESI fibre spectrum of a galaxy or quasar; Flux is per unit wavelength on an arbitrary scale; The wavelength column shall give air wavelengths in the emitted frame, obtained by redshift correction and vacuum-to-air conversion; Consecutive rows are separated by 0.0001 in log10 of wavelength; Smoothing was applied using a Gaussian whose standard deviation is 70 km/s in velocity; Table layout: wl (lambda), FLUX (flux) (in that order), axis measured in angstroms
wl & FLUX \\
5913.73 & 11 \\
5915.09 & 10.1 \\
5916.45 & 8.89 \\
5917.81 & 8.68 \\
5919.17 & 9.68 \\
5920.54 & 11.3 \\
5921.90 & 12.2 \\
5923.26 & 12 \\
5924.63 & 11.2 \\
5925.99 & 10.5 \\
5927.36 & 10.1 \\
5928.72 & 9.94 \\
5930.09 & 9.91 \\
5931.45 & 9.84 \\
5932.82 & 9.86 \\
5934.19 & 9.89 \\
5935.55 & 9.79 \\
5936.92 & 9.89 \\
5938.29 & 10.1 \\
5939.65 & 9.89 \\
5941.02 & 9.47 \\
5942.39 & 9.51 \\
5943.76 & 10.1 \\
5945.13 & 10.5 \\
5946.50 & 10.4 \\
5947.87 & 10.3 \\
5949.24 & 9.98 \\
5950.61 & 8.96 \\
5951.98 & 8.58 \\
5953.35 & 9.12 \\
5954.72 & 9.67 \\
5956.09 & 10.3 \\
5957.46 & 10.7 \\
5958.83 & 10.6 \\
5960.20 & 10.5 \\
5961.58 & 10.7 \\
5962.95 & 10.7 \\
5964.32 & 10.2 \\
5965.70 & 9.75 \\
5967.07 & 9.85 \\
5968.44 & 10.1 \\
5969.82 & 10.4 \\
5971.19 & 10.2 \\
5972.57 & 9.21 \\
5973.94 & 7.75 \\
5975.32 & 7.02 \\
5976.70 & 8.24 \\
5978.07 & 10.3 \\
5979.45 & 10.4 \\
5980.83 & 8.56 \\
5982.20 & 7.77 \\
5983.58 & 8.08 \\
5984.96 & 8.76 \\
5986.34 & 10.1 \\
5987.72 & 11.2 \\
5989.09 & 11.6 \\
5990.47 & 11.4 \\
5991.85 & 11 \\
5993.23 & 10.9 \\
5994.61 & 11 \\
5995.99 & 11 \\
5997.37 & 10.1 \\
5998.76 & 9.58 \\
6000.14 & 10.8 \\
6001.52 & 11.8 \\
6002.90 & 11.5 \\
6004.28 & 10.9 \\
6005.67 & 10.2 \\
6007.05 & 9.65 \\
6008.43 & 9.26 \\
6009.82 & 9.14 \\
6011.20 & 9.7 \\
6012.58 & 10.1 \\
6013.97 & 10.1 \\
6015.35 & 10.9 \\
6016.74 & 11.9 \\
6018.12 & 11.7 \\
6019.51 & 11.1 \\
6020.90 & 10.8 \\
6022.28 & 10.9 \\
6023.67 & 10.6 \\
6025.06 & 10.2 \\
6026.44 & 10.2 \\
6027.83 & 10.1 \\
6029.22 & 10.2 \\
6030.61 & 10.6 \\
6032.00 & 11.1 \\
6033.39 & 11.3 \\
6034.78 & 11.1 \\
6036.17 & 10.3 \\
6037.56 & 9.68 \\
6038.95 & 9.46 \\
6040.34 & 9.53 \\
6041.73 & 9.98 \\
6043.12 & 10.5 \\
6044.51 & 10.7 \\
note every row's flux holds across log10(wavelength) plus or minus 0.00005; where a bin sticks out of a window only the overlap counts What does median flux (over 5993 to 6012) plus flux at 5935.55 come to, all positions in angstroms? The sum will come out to 20.3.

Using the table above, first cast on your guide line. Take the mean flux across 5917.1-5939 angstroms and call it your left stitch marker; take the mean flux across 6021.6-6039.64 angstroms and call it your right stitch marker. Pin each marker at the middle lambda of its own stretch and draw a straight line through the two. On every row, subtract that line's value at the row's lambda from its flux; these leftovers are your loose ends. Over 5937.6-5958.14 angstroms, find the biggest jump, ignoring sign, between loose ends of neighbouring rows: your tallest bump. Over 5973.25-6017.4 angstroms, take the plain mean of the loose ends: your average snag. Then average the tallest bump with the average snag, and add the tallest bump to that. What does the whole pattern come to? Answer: 1.3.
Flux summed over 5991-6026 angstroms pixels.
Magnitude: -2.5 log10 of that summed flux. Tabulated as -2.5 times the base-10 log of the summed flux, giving -6.1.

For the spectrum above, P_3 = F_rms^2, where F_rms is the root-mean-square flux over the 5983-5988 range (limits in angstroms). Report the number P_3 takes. 92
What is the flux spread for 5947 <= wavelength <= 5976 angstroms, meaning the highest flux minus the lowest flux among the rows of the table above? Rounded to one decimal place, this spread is 3.7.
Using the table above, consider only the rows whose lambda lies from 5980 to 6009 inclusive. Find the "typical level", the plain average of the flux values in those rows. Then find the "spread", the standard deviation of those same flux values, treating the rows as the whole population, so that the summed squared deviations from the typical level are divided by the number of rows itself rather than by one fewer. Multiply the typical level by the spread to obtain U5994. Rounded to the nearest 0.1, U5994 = 12.0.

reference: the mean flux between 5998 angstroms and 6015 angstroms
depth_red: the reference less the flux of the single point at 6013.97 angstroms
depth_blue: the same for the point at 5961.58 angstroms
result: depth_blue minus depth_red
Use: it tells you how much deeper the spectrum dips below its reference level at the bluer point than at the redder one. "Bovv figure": -0.6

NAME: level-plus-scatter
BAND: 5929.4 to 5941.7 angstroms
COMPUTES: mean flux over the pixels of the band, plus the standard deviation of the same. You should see 10.0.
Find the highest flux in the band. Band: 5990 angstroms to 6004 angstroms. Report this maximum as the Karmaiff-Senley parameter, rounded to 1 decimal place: 11.8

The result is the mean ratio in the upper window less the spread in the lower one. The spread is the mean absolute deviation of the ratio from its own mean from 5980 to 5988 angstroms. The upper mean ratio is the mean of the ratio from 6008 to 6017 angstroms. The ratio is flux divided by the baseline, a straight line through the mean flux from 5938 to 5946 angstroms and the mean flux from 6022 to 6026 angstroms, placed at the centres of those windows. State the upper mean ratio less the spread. 0.87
